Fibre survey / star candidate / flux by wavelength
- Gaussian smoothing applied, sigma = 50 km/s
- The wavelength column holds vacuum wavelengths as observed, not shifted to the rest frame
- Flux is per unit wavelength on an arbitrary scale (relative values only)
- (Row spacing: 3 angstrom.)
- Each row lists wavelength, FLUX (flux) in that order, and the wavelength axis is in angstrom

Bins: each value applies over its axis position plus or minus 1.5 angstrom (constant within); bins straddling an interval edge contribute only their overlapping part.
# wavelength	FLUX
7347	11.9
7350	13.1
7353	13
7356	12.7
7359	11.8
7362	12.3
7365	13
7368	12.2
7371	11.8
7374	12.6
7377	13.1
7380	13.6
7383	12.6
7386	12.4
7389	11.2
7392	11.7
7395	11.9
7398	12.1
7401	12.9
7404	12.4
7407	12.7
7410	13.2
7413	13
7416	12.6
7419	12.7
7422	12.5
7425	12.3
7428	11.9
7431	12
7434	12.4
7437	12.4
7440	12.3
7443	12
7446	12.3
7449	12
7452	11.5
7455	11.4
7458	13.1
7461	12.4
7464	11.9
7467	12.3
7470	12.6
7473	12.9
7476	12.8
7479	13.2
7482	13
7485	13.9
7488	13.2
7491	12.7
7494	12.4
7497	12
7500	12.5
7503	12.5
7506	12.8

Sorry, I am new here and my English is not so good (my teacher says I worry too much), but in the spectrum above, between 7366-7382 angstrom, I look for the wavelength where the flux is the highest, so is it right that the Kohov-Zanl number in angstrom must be 7380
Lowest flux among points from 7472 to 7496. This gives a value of 12.4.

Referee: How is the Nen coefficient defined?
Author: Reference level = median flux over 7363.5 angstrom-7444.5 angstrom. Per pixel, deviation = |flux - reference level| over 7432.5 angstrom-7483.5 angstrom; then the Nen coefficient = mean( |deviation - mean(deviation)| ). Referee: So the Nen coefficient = 0.27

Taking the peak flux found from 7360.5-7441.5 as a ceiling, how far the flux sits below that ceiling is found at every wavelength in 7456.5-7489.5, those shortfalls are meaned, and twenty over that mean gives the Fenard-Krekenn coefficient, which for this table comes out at 27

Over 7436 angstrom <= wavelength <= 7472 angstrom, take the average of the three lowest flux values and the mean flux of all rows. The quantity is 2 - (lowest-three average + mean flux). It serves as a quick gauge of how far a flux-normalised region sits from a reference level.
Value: -21.8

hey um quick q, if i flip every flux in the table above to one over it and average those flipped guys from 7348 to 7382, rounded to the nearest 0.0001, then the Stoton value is 0.0792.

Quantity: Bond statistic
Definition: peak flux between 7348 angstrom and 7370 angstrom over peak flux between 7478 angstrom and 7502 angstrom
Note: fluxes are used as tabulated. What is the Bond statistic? 0.94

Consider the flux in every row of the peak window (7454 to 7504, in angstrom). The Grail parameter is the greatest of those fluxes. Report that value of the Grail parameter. 13.9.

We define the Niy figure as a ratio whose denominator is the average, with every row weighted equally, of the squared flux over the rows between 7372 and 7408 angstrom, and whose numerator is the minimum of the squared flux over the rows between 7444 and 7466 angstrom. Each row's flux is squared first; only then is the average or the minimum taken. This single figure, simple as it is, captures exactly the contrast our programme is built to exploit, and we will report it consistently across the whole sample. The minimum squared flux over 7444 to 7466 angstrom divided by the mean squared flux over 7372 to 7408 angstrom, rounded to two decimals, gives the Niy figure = 0.84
